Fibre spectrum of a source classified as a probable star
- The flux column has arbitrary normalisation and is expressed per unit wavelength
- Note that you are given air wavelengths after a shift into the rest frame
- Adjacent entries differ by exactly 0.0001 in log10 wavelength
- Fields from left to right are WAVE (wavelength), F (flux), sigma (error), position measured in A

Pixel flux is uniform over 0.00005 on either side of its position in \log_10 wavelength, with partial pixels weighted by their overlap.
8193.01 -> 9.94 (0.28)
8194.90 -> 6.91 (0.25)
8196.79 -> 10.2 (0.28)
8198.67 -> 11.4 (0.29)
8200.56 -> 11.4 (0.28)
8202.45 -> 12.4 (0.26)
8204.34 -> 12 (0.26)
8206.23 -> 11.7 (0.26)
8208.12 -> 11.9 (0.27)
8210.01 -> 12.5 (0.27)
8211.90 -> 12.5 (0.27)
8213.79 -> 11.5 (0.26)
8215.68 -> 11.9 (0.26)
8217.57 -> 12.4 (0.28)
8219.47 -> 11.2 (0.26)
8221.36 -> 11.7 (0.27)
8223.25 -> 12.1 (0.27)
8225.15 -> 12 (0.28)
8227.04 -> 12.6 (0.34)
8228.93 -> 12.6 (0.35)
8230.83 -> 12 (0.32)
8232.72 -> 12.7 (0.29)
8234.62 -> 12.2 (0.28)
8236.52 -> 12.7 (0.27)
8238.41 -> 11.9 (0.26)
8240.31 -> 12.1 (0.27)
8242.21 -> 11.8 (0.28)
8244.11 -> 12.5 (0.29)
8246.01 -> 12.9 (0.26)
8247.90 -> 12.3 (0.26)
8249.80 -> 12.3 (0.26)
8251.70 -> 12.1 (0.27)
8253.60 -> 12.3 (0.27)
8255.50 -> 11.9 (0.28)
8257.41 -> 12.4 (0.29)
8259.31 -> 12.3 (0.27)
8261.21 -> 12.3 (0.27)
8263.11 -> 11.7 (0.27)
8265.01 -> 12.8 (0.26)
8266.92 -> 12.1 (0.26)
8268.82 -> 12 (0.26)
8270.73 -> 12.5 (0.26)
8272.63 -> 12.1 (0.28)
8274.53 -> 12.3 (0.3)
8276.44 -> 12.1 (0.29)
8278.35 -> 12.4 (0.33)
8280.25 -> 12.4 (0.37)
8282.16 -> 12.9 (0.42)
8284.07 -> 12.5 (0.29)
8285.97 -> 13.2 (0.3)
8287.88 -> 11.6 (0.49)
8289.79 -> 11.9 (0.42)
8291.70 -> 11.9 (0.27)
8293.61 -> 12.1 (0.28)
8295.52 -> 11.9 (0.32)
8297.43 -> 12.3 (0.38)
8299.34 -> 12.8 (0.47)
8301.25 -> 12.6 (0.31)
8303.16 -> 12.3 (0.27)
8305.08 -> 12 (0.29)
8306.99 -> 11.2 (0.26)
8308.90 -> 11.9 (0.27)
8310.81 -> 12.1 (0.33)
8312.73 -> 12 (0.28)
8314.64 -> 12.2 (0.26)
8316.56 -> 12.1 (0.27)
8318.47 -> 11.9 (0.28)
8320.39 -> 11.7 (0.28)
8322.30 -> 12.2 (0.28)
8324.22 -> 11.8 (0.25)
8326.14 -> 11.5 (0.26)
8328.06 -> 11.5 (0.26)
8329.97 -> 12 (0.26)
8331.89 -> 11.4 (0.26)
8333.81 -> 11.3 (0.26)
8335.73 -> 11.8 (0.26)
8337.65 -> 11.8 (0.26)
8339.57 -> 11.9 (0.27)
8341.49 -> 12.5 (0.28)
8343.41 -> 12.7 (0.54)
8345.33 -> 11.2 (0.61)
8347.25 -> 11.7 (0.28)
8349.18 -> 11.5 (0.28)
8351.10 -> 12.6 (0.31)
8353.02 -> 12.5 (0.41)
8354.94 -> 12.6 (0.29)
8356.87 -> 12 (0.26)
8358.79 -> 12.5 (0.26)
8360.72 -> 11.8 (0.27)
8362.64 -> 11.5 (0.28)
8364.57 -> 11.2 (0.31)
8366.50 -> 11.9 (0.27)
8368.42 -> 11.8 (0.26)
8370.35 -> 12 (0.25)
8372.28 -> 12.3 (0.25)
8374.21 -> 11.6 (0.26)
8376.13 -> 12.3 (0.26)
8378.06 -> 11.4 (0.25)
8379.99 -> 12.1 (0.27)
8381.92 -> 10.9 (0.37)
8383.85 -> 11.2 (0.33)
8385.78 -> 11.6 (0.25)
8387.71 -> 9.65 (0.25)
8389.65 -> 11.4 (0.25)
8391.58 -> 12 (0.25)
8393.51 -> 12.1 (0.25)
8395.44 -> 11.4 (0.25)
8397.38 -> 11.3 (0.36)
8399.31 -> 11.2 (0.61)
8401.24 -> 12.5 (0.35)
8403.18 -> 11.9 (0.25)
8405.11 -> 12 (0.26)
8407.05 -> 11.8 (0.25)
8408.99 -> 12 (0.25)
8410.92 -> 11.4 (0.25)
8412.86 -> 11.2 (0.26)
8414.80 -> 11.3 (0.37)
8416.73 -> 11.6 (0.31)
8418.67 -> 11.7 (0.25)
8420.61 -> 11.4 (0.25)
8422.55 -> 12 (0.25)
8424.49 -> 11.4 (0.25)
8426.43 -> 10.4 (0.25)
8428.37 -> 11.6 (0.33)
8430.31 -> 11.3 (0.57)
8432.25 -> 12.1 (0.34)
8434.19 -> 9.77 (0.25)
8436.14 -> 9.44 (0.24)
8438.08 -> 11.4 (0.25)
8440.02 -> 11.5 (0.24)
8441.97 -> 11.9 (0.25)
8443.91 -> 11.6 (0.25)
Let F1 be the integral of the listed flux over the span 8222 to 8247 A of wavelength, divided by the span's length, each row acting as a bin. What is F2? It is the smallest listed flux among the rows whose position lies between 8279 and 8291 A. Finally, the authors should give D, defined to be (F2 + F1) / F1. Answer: 1.94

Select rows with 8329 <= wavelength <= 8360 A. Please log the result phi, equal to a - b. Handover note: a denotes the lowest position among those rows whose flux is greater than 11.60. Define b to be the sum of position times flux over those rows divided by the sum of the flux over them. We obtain -14.6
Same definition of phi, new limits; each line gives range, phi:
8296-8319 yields -10.4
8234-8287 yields -25.8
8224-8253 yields -13.3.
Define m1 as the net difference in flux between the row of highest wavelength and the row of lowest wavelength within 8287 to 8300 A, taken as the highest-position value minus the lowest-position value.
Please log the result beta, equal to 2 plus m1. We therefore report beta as 3.2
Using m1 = 1.2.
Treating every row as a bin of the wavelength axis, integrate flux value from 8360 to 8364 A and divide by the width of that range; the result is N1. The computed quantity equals 11.6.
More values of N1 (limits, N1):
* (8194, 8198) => 8.8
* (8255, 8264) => 12.1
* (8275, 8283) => 12.4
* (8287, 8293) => 11.8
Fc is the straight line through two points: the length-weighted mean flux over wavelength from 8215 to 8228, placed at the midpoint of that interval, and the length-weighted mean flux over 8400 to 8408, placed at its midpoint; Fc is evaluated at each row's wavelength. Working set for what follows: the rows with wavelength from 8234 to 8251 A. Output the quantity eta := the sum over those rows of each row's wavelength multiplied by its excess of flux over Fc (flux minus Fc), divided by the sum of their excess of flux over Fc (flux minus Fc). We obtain 8243.3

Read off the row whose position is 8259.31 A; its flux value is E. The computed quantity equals 12.3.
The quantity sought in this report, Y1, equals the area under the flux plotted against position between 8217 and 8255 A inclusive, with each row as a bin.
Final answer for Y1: 464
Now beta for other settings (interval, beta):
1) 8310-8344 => 2.6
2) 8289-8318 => 2.2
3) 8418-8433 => 2.4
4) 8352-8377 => 1.8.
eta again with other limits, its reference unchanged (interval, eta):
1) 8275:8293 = 8281.7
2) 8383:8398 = 8389.3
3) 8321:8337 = 8330.9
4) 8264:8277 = 8269.1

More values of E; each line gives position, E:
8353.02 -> 12.5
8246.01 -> 12.9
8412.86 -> 11.2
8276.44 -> 12.1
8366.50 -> 11.9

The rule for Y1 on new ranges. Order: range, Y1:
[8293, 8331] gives 456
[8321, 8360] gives 466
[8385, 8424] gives 451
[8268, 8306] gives 467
